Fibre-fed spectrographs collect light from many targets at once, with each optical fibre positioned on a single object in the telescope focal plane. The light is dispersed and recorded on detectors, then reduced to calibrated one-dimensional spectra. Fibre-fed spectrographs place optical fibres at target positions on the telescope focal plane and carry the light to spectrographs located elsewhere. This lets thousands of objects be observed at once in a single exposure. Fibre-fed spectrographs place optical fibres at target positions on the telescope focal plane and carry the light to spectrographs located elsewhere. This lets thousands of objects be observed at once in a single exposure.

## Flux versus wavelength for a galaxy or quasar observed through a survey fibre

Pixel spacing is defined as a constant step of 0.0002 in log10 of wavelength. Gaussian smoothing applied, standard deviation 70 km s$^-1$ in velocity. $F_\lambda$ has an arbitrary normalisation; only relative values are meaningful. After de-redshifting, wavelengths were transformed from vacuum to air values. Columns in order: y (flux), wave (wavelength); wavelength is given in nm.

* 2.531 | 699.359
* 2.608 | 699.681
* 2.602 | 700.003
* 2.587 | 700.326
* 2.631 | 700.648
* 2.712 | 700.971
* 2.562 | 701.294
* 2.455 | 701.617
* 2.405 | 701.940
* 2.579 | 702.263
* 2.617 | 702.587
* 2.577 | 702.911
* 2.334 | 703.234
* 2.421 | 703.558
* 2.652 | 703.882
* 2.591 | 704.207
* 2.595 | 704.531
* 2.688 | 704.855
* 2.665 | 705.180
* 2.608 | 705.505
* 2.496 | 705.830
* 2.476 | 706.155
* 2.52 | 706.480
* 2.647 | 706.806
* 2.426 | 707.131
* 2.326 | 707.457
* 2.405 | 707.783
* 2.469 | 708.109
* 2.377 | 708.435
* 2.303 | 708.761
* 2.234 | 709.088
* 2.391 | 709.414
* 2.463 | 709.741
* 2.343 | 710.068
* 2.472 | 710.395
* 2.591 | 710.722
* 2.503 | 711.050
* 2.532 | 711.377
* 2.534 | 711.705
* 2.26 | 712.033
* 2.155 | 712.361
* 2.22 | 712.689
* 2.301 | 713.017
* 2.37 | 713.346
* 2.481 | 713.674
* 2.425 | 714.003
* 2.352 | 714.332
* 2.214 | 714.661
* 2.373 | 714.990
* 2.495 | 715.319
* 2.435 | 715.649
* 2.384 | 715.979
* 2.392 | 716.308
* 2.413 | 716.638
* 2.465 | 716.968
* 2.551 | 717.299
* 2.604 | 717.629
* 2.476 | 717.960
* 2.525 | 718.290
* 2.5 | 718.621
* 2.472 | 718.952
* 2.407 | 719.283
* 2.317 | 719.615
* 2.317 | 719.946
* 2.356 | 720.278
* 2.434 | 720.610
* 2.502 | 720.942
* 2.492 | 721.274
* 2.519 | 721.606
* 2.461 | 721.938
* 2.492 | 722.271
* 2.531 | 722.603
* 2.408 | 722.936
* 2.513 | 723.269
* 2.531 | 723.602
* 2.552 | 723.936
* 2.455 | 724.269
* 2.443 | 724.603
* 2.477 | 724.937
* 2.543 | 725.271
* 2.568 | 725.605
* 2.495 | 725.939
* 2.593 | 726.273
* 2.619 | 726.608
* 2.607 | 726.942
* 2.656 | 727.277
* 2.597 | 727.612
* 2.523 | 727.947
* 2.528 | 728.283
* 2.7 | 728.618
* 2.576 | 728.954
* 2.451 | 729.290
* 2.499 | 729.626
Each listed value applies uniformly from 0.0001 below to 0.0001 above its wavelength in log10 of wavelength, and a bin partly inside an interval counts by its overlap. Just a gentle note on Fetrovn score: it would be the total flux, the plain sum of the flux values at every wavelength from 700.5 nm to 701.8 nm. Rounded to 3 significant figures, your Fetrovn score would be 10.4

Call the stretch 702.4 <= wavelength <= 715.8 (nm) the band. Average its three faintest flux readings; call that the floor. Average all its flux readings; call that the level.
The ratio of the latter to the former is 1.11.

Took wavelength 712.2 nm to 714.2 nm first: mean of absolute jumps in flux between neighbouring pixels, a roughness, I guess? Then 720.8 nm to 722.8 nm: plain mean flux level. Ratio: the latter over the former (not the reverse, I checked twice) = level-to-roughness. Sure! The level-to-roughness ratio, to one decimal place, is 32.7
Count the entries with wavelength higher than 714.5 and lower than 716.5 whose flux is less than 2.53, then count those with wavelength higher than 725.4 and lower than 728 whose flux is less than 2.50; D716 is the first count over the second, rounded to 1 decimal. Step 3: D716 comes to 6.0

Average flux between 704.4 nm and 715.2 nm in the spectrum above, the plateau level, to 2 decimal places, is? 2.43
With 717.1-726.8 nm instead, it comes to 2.49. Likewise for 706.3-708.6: 2.45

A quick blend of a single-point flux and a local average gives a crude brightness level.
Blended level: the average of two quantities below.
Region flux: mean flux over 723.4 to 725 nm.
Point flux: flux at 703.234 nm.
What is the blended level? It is 2.413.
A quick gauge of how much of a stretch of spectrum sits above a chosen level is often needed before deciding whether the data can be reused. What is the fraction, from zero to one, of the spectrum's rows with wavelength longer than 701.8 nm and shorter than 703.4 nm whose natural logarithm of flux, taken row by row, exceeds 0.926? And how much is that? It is 0.60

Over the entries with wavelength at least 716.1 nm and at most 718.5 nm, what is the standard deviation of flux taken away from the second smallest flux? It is 2.34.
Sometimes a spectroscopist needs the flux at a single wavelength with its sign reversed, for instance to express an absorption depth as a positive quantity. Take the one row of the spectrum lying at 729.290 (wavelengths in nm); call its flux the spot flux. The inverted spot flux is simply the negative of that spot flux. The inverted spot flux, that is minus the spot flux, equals -2.45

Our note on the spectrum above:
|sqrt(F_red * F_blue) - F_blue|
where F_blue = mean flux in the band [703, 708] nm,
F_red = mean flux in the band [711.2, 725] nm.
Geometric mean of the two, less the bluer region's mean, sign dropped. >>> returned 0.046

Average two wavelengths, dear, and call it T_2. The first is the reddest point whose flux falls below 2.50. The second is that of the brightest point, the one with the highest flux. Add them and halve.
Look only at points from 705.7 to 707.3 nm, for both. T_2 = 706.97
